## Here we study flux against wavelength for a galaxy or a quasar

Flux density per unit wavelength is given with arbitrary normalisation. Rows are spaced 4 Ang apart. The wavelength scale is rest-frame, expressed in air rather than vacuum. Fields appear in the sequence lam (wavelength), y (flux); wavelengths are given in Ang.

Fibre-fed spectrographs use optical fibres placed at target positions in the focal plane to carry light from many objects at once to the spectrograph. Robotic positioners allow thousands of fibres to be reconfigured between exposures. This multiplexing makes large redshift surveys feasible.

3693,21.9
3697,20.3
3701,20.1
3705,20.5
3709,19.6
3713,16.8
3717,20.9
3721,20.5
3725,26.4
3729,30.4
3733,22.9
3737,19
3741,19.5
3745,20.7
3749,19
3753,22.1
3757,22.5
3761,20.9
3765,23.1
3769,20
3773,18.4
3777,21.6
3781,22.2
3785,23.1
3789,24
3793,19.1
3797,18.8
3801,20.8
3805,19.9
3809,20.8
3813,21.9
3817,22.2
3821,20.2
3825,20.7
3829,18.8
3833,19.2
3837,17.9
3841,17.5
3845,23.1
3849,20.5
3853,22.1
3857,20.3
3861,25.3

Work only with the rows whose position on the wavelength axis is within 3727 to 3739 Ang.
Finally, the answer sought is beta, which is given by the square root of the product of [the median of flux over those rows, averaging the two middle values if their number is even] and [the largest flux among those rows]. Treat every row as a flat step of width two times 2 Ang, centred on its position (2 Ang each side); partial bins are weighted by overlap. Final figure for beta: 26.4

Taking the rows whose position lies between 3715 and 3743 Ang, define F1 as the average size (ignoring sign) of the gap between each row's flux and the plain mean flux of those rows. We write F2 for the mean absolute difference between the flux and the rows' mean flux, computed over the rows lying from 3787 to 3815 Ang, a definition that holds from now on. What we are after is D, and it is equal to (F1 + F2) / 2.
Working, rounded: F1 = 3.23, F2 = 1.28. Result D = 2.25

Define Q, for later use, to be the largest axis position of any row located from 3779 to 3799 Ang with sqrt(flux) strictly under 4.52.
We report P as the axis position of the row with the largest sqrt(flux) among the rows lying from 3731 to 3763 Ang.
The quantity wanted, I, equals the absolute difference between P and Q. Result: 64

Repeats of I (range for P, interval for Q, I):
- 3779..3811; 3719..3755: 40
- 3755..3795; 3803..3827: 32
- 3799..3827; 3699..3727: 104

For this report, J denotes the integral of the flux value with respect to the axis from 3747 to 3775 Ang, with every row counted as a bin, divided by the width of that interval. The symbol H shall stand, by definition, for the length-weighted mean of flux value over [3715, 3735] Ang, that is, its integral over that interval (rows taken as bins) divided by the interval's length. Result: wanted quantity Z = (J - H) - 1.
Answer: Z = -4.4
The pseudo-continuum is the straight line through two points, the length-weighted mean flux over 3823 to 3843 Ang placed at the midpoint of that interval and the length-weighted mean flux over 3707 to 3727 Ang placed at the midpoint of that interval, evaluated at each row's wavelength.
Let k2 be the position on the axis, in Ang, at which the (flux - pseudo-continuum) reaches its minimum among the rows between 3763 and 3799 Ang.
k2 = 3773 Ang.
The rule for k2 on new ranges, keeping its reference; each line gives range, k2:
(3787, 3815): 3797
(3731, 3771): 3737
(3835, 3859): 3841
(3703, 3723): 3713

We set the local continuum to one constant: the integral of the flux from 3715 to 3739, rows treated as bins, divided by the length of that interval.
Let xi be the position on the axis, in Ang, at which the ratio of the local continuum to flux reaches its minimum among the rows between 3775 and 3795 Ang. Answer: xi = 3789 Ang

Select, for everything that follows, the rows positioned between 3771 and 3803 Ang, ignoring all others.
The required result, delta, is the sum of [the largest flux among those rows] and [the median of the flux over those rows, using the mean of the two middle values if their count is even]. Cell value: 45.2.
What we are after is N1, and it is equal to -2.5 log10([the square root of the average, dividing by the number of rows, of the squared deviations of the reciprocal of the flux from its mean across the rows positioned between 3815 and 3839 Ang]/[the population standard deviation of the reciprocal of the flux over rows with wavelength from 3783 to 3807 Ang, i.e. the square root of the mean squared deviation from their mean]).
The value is 0.2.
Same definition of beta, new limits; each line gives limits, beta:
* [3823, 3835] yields 19.9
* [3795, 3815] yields 21.3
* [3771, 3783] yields 21.9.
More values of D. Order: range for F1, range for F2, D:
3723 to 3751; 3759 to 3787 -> 2.39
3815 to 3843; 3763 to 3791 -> 1.42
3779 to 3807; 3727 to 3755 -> 2.21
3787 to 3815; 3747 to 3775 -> 1.38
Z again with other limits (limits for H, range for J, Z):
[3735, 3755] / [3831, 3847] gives -1.6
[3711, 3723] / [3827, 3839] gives -1.8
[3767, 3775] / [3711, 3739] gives 2.2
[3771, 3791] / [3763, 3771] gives -1.3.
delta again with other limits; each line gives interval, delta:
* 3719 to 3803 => 51.3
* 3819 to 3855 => 43.3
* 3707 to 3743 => 50.9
